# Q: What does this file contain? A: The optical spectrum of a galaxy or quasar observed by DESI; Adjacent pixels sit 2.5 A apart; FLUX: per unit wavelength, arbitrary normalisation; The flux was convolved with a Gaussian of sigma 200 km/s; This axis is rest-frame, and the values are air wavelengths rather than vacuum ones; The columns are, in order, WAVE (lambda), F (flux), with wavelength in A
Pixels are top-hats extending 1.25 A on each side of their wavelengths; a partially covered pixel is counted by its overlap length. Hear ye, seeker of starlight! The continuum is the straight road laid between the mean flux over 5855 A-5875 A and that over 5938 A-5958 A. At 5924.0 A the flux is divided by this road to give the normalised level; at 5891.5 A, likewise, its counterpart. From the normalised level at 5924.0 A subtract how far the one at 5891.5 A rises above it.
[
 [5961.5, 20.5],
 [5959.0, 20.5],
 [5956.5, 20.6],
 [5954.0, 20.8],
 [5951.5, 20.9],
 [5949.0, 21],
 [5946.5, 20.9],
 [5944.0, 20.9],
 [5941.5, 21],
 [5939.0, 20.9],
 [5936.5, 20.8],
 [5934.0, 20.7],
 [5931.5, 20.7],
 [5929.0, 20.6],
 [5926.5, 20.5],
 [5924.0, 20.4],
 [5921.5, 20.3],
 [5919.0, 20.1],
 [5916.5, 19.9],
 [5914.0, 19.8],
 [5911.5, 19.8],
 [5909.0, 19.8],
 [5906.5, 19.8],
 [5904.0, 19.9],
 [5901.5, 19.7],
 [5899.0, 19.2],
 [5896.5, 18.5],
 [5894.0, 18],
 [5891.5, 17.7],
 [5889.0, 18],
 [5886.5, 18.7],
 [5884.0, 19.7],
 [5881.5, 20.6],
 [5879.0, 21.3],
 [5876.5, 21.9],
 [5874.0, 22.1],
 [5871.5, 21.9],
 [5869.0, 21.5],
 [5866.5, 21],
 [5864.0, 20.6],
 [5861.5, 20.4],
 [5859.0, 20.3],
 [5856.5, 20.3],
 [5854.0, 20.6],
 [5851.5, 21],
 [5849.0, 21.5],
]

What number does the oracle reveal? 1.11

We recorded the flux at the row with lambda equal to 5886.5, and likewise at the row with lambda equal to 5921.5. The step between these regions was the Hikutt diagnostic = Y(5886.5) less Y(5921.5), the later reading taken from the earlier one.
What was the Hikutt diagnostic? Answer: -1.6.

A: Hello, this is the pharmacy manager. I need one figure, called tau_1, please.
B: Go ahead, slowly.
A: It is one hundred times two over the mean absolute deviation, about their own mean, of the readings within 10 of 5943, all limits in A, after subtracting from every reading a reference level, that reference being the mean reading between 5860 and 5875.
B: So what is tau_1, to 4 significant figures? 2909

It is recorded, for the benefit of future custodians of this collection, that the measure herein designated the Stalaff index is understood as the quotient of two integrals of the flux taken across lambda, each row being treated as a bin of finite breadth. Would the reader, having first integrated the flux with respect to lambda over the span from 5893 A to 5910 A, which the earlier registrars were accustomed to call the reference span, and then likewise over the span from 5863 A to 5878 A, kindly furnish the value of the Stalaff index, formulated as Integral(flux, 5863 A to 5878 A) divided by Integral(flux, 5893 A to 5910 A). 1.0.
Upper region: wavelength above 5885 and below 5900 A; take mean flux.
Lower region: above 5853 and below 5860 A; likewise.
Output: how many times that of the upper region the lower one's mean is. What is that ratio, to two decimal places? 1.11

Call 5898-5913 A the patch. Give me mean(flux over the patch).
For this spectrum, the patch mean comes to 19.7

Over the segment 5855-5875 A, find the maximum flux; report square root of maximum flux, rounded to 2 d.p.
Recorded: 4.70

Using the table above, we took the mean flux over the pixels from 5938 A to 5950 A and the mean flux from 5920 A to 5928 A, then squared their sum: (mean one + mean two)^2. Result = 1709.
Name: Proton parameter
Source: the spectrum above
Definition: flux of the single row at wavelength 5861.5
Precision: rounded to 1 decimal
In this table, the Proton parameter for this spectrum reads 20.4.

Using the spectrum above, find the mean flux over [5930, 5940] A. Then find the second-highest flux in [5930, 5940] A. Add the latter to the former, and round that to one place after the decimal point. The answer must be 41.6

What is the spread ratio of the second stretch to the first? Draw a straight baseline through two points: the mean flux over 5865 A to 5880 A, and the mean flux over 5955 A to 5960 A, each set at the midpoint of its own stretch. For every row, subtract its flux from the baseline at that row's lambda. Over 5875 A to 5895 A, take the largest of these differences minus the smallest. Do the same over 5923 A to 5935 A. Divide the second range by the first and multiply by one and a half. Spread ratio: 0.16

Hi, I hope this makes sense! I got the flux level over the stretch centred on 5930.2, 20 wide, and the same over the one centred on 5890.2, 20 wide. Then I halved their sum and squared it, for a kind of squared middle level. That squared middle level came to 388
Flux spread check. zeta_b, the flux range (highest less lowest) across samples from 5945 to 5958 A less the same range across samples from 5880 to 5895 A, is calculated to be -2.5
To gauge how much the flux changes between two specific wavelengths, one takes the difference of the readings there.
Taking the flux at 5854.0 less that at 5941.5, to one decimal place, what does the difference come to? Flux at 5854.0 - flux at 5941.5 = -0.4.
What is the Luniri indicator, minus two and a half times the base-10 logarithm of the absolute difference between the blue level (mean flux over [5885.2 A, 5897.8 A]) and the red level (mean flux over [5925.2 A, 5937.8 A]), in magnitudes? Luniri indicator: -1.0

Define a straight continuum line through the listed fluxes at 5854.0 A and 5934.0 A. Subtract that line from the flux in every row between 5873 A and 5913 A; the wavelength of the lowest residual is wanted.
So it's 5891.5 A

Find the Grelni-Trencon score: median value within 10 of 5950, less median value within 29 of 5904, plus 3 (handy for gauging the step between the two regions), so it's 4.1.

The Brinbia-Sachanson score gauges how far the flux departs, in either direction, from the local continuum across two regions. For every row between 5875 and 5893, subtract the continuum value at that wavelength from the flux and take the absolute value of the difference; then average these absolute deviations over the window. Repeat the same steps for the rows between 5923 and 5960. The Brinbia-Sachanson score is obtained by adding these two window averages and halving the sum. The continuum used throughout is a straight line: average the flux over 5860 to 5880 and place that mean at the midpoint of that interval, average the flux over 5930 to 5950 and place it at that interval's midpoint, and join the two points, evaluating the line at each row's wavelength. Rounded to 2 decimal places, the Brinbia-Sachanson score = 0.96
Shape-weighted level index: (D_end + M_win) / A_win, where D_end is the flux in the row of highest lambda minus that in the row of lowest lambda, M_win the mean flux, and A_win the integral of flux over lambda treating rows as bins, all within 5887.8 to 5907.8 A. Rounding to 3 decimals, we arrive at 0.055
